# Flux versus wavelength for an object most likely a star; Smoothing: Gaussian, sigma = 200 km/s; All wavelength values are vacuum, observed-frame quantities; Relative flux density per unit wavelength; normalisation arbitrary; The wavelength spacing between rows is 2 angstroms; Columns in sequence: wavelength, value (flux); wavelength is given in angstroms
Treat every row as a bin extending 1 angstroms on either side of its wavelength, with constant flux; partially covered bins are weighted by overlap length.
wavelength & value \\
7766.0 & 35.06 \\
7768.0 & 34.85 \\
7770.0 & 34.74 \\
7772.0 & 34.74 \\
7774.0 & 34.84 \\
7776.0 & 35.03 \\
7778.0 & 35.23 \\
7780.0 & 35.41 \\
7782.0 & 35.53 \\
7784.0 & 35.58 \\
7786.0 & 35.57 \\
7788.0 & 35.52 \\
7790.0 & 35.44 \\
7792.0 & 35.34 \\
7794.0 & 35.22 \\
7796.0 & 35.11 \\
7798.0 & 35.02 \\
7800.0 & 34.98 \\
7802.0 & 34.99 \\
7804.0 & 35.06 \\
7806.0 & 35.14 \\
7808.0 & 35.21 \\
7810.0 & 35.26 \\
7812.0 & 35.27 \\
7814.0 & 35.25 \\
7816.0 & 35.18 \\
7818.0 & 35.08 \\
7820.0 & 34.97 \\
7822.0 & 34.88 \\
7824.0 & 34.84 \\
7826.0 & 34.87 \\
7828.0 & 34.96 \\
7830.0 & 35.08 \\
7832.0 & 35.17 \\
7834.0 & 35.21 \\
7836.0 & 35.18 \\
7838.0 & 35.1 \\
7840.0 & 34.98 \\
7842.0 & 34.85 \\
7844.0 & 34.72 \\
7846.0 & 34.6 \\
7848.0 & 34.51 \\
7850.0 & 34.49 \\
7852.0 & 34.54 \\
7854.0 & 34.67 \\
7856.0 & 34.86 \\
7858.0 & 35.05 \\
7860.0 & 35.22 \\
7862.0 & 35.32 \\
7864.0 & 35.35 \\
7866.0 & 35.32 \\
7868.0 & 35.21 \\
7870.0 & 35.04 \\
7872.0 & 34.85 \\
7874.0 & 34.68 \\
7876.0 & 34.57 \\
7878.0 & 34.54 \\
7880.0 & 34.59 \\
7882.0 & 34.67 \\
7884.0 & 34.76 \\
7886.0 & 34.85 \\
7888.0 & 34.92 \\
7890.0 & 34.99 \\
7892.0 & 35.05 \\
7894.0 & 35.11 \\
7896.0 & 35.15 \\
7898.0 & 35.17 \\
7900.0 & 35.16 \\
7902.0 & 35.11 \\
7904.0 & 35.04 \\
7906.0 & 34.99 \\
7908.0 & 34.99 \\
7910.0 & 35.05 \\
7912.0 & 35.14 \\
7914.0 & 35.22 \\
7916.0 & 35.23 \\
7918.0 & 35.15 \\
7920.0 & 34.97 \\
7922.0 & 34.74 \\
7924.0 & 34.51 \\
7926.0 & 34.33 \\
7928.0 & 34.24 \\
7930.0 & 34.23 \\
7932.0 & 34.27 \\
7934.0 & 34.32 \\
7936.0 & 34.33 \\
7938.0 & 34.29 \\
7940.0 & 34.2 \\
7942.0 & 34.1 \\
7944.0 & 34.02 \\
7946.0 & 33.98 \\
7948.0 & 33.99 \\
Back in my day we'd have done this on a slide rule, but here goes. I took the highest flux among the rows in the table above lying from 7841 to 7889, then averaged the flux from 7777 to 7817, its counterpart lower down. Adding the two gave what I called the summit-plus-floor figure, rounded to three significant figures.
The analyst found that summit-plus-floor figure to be 70.6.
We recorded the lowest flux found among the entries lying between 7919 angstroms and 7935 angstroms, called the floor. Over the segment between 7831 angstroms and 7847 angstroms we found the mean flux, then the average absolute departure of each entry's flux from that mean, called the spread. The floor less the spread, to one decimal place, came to 34.0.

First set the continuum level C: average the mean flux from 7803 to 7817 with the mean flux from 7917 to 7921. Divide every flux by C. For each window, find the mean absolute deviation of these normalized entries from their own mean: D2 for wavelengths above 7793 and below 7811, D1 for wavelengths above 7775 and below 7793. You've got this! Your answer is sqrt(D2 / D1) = 0.80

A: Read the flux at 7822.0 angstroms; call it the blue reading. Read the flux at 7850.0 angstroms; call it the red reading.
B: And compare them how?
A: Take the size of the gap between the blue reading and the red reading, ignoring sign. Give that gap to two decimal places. 0.39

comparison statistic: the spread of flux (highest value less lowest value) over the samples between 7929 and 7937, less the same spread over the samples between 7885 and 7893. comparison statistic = -0.1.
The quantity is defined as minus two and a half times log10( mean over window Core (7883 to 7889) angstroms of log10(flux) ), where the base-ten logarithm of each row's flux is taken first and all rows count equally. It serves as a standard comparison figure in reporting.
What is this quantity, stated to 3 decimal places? -0.470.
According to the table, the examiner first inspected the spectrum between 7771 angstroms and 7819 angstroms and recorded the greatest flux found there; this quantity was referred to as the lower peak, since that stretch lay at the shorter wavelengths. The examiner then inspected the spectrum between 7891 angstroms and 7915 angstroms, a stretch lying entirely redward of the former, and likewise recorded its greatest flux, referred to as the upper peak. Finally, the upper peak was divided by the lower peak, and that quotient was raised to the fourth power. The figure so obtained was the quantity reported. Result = 0.960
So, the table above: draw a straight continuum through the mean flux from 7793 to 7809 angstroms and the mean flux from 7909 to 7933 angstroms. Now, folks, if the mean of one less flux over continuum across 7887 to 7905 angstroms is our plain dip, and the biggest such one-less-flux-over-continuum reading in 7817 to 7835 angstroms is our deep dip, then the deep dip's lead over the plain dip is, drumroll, 0.013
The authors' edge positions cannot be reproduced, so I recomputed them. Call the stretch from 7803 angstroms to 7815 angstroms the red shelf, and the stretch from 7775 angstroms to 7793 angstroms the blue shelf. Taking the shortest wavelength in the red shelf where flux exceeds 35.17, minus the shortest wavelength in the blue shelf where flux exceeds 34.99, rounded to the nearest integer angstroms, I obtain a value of 32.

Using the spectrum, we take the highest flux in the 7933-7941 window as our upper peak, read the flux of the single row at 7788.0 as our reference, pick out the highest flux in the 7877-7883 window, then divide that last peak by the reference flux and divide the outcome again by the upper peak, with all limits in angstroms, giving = 0.0284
